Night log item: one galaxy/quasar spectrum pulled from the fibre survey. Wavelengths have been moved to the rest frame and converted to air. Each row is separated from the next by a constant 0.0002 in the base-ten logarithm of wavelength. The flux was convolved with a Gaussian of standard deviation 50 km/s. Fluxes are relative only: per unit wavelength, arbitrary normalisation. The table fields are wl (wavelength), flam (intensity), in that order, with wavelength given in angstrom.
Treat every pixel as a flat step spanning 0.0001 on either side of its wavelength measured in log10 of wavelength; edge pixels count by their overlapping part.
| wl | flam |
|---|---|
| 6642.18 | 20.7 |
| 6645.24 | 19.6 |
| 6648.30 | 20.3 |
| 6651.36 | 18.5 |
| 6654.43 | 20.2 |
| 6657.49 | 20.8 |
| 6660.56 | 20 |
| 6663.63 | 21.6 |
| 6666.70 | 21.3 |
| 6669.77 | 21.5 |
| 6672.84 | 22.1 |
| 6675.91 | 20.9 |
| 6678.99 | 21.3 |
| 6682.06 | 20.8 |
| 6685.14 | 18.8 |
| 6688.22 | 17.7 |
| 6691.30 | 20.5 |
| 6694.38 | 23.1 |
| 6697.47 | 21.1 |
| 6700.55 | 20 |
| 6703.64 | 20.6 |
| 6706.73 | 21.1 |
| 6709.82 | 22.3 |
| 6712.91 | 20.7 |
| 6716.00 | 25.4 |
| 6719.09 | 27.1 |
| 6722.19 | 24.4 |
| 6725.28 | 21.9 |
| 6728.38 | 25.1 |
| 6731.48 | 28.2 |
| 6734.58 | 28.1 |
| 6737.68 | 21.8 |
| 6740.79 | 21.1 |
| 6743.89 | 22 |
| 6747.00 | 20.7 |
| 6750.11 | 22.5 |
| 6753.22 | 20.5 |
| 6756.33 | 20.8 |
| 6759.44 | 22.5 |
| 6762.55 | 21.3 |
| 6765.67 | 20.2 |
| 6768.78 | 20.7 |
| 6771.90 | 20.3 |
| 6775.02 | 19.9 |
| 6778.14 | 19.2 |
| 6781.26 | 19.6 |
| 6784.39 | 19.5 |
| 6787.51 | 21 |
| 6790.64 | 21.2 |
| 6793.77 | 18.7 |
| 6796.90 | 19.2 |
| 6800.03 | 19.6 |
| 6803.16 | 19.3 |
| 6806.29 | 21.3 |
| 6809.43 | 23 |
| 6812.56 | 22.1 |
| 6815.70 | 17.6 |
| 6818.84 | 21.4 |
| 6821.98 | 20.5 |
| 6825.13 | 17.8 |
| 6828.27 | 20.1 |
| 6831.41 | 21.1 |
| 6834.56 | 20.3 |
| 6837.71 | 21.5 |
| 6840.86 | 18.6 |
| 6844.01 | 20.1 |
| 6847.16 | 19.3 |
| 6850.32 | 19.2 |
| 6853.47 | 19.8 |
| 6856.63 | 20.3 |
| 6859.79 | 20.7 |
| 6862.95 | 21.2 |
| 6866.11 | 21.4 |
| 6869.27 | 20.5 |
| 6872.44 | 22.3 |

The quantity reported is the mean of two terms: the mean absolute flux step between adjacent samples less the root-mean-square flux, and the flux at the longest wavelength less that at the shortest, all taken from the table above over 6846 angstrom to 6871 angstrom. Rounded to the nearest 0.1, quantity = -9.3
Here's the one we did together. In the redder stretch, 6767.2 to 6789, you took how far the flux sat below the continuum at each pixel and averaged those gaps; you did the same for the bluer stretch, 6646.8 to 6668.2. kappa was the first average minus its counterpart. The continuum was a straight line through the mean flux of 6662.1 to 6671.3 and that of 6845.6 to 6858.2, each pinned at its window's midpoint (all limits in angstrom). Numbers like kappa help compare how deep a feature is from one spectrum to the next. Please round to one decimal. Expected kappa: -0.8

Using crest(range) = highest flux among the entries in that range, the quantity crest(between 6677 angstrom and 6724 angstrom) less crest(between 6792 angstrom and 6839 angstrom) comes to 4.1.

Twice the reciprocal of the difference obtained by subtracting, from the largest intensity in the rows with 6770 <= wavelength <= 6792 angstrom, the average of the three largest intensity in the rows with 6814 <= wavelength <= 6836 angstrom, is 10.0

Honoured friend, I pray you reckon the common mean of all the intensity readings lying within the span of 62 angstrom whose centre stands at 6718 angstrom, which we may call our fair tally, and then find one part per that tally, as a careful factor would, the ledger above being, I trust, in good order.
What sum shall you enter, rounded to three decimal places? 0.044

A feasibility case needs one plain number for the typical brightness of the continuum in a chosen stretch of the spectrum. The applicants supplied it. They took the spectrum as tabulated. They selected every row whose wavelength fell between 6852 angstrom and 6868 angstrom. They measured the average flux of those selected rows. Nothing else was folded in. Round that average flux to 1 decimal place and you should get 20.7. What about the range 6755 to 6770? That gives 21.1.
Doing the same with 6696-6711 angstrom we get 21.0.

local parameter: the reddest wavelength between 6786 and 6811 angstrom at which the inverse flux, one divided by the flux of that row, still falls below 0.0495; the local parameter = 6809.43 angstrom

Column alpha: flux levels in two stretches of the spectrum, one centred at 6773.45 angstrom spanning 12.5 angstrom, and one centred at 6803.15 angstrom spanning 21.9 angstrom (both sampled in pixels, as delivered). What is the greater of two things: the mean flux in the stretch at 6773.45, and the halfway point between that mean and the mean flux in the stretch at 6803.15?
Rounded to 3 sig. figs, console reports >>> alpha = 20.2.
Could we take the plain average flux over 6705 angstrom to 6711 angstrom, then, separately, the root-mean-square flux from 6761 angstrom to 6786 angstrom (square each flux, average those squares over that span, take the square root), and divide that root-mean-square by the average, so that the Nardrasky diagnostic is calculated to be 0.93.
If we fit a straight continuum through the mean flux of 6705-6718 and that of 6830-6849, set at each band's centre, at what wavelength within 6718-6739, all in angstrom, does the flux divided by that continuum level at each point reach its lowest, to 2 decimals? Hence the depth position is 6725.28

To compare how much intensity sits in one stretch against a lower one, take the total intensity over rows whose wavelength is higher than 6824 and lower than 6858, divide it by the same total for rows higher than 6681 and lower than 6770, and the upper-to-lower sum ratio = 0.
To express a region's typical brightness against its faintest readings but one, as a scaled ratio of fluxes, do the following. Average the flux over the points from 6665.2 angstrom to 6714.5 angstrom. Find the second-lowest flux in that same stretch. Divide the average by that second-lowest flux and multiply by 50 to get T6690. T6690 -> 55.5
